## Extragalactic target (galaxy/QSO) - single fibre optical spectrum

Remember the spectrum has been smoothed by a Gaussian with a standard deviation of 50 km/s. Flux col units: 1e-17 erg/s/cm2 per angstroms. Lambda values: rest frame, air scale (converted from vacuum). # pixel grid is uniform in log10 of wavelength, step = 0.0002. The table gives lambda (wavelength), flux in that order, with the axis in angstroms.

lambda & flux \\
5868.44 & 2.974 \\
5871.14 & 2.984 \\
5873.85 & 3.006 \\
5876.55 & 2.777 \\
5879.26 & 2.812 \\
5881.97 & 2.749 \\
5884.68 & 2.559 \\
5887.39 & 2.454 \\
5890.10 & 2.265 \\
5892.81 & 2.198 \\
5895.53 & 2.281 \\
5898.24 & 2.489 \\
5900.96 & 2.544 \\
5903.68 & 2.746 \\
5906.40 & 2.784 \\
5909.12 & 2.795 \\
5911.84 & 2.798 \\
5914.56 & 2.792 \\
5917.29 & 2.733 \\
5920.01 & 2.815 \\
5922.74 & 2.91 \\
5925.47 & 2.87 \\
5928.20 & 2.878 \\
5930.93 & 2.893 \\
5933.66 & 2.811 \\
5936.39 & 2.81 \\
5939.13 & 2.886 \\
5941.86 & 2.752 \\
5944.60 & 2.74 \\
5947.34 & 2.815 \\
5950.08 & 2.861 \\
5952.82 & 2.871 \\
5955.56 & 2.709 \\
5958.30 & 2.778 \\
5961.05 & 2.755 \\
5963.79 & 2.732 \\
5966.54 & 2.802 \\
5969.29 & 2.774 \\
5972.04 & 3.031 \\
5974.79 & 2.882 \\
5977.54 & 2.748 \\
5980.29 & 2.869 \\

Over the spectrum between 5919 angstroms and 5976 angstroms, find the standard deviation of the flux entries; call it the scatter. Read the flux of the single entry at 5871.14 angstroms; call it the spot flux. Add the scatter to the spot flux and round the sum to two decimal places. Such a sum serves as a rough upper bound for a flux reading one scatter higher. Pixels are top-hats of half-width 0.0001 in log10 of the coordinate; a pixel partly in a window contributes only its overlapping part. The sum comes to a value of 3.06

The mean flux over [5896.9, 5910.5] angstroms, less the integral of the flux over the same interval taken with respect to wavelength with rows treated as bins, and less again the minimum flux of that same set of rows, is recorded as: -36.1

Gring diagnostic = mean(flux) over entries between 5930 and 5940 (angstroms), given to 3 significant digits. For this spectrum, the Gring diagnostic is 2.85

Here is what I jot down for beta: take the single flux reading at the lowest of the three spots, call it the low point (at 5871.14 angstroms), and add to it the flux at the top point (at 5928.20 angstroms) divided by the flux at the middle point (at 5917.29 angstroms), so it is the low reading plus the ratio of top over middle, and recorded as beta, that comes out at 4.04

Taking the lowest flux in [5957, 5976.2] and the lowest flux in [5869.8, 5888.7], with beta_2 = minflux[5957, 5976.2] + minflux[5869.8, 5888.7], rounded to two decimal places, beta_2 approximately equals 5.19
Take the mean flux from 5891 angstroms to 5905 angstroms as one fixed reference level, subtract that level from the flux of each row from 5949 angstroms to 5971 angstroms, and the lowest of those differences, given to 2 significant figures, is 0.26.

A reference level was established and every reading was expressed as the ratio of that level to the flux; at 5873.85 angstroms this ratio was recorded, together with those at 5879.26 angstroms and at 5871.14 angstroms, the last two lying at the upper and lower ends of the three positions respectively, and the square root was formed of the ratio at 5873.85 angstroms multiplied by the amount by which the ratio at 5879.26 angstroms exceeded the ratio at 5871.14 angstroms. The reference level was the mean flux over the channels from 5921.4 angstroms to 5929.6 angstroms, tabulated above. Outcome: 0.24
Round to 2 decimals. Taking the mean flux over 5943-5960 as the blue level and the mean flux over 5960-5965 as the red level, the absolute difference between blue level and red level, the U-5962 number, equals 0.05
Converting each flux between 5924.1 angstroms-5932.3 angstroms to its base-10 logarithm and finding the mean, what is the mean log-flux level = 0.4594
